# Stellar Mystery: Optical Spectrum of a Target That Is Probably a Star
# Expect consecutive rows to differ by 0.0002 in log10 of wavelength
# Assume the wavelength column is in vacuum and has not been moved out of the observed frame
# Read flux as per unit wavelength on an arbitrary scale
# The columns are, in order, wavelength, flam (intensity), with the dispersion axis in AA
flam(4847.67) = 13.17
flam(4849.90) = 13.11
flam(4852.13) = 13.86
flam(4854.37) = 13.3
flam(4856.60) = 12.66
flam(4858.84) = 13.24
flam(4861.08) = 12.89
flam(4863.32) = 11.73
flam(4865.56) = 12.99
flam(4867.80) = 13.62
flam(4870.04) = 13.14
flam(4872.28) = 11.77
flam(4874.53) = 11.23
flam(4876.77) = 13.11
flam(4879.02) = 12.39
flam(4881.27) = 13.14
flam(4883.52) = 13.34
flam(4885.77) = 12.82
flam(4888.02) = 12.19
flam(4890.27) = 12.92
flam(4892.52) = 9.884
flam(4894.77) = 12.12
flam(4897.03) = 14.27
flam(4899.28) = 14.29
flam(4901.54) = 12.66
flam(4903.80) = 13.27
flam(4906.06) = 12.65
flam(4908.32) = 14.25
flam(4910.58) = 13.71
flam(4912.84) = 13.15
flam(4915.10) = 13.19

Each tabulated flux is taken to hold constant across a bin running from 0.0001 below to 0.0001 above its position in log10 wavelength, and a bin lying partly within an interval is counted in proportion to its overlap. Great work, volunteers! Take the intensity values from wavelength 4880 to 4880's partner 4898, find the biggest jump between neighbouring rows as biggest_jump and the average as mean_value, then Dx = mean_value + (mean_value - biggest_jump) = 22.1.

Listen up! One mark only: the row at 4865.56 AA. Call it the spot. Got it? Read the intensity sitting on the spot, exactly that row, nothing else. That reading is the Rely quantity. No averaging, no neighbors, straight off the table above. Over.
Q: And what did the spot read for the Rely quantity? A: 12.99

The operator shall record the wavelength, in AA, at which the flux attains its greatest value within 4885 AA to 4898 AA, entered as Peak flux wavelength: 4897.03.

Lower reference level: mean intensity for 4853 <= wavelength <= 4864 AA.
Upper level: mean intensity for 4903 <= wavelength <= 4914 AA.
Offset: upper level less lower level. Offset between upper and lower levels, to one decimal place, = 0.6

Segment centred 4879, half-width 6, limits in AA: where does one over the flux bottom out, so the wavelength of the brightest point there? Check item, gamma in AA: 4883.52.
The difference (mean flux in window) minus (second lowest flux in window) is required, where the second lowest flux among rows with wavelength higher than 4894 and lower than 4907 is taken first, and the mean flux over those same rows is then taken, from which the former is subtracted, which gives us 0.6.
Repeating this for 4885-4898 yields 0.2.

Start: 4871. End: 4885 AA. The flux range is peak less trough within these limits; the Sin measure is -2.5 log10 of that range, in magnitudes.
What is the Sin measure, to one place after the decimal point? -0.8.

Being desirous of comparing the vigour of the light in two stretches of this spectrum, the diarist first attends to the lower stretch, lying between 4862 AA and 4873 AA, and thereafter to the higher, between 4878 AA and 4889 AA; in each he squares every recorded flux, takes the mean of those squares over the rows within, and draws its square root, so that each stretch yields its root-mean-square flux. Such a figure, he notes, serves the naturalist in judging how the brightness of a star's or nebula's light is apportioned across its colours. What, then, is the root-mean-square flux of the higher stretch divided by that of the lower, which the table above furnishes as 1.01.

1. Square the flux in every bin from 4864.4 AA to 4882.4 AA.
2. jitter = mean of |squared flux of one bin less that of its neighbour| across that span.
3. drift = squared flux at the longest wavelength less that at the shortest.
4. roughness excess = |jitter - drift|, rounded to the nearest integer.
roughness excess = 19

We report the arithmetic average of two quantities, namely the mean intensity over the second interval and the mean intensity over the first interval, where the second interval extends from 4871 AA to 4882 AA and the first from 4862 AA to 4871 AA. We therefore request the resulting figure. 12.6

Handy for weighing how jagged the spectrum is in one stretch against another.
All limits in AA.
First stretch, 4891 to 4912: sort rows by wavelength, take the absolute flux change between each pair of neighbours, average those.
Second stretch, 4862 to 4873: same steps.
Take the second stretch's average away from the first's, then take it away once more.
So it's -0.7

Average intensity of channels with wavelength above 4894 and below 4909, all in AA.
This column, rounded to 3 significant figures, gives 13.4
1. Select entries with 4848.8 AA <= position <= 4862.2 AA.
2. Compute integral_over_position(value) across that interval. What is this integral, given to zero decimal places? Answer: 177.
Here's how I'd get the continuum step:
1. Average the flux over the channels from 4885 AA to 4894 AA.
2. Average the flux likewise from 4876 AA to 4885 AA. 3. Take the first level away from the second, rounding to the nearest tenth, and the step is 1.0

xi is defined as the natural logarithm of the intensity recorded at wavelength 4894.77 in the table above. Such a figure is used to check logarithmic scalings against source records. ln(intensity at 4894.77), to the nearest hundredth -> 2.49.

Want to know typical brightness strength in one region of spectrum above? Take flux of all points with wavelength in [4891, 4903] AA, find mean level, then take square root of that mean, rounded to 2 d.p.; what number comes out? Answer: 3.56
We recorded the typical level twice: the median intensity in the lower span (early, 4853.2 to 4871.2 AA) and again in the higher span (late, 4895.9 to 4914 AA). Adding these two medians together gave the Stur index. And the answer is 26.6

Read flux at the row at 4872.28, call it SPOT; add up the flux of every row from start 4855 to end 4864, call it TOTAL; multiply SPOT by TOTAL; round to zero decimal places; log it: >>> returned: 595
